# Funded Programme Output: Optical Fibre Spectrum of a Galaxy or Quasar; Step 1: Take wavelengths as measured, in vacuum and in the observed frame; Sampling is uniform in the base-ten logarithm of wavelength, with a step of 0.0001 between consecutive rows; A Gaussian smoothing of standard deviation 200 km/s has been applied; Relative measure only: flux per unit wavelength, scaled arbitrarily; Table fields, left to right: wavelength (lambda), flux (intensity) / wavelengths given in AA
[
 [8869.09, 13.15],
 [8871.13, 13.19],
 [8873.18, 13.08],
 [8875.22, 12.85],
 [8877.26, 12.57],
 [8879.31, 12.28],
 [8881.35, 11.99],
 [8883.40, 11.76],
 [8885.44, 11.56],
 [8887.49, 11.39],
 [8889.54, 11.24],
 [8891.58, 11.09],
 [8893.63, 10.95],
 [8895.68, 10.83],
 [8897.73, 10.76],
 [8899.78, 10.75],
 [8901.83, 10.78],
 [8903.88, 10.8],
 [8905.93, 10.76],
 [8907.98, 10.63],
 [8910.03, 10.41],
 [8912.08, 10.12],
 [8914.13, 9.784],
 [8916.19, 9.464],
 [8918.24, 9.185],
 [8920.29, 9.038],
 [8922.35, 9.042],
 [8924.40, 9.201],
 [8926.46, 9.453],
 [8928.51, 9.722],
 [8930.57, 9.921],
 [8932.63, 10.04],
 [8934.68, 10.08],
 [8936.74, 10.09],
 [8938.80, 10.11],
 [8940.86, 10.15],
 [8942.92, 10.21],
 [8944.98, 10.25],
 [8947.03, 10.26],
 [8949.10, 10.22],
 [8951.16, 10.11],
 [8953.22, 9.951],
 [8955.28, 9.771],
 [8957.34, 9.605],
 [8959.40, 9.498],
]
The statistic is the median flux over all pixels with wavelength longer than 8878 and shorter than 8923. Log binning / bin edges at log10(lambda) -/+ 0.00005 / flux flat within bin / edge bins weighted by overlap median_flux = 10.8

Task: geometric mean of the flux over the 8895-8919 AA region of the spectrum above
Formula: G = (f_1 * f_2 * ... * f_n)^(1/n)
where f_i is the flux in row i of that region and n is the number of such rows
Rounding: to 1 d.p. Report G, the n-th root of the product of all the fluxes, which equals 10.3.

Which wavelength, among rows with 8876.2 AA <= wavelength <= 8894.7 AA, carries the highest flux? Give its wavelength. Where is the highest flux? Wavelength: 8877.26 AA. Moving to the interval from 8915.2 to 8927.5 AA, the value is 8916.19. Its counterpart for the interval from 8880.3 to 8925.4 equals 8881.35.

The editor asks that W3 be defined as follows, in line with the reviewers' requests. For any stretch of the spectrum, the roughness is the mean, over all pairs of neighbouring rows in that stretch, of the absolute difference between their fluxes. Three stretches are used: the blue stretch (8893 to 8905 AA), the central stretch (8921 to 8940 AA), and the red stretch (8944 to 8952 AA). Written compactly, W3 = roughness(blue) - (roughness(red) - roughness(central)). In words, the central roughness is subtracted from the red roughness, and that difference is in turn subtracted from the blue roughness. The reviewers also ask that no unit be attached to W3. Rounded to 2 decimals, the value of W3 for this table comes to 0.13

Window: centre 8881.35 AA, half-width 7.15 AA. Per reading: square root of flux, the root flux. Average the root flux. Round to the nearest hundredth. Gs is 3.47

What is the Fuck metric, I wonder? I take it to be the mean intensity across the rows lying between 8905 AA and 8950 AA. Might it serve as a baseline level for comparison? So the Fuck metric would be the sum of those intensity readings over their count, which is 9.9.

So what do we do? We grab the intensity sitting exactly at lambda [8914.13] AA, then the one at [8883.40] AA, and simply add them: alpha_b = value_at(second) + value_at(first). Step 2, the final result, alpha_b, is 22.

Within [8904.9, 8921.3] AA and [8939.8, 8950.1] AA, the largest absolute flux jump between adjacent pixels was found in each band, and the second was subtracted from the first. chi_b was 0.28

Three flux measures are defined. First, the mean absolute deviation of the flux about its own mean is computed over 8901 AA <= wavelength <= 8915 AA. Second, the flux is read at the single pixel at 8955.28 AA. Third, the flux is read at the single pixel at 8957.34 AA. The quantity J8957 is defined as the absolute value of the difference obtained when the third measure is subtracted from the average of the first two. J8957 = 4.56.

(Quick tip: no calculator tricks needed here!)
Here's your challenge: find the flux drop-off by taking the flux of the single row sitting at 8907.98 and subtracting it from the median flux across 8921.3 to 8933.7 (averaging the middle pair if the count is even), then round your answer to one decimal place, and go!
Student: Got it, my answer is -1.0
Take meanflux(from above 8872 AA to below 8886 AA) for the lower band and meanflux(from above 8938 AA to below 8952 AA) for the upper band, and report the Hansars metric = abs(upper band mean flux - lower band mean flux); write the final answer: 2.1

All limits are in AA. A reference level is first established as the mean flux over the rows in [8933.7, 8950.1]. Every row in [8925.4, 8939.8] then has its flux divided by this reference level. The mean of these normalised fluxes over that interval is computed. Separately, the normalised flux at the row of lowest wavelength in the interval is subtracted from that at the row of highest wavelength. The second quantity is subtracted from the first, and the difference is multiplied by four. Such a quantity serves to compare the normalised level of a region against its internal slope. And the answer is 3.6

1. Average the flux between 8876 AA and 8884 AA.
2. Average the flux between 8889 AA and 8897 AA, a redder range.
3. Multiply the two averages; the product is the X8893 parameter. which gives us 134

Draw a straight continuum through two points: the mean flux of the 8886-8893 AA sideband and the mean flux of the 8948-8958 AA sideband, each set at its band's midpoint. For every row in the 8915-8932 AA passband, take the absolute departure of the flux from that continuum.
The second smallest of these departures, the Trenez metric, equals 0.72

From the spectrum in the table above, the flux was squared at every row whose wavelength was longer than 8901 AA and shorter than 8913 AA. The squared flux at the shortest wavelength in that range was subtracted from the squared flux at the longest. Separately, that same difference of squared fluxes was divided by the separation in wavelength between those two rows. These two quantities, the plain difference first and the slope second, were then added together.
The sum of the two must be -15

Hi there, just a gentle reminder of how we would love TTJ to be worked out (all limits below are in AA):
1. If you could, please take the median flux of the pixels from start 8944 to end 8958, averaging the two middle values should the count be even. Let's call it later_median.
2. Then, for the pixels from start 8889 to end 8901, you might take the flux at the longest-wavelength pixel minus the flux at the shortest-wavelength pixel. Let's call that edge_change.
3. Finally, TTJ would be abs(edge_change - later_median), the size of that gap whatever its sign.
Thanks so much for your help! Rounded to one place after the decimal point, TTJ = 10.6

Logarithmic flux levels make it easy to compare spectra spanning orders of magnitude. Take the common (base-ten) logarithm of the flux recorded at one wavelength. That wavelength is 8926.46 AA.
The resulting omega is 0.98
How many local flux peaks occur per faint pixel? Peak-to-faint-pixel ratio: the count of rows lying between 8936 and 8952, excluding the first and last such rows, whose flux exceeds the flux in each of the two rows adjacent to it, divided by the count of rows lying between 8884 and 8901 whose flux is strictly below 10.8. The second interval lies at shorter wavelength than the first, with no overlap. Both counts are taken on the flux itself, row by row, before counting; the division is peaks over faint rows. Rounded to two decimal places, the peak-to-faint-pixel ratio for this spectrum 0.50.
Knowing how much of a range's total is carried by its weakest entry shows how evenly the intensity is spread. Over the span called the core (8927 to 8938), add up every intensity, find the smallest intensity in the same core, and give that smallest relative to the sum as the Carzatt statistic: 0.195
